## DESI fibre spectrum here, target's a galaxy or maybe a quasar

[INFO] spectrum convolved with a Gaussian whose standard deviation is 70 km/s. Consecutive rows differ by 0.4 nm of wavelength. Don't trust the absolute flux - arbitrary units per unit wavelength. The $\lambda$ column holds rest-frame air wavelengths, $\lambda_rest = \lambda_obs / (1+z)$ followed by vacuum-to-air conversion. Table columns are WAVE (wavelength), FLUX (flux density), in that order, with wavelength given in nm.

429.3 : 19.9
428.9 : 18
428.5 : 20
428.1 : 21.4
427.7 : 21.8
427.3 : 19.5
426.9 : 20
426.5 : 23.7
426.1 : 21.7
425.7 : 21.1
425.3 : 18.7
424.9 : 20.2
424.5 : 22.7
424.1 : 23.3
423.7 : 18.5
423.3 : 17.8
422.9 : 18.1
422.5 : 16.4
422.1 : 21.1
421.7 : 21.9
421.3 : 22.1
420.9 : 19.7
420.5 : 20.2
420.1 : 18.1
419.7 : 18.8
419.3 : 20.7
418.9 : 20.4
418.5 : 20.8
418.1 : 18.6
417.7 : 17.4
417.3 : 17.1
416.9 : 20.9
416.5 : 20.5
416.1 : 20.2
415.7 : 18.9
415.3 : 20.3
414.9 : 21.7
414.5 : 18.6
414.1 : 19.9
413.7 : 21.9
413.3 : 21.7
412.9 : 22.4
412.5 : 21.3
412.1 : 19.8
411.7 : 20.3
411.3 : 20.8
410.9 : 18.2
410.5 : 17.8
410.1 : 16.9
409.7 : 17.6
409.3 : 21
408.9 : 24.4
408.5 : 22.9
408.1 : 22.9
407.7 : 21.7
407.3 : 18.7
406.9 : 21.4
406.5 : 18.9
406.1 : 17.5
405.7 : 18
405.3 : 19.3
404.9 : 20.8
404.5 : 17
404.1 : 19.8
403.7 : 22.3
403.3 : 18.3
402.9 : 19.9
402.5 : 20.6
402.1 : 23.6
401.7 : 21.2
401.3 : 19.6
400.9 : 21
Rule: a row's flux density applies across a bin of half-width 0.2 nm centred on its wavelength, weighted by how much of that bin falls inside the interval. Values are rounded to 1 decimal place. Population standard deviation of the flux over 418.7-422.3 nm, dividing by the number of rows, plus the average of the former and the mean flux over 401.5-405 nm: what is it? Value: 12.1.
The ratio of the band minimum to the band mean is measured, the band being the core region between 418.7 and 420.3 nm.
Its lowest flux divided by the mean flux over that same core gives 0.928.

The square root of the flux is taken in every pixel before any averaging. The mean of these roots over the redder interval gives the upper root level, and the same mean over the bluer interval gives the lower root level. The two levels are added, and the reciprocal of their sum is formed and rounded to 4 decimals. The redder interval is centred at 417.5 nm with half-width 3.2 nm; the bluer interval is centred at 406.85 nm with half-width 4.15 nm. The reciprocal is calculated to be 0.1128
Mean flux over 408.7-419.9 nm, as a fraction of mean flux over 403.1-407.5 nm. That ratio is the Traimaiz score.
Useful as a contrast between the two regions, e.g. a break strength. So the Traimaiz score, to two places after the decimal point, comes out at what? 1.04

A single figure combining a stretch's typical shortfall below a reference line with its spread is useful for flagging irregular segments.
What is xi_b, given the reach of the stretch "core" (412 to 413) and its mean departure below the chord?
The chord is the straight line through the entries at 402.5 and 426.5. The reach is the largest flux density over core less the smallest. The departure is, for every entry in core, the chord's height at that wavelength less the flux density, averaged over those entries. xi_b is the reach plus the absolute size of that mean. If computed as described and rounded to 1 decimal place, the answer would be 3.3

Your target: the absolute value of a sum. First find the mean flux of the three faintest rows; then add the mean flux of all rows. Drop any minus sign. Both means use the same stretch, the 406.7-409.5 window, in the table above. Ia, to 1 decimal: 42.2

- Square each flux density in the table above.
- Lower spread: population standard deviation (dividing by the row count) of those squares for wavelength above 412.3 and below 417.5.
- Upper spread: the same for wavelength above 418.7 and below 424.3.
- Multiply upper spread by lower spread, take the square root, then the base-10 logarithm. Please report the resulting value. 1.82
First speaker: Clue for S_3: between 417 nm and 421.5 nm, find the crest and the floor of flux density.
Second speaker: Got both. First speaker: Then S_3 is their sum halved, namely 19.6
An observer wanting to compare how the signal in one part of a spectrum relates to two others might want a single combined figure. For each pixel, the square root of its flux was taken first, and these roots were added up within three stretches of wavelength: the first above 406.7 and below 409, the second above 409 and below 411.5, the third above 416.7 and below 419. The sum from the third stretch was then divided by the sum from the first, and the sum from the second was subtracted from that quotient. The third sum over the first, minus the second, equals -25.0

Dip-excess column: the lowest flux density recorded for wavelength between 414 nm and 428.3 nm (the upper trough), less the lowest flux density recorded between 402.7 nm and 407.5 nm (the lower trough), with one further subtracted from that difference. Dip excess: -1.6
